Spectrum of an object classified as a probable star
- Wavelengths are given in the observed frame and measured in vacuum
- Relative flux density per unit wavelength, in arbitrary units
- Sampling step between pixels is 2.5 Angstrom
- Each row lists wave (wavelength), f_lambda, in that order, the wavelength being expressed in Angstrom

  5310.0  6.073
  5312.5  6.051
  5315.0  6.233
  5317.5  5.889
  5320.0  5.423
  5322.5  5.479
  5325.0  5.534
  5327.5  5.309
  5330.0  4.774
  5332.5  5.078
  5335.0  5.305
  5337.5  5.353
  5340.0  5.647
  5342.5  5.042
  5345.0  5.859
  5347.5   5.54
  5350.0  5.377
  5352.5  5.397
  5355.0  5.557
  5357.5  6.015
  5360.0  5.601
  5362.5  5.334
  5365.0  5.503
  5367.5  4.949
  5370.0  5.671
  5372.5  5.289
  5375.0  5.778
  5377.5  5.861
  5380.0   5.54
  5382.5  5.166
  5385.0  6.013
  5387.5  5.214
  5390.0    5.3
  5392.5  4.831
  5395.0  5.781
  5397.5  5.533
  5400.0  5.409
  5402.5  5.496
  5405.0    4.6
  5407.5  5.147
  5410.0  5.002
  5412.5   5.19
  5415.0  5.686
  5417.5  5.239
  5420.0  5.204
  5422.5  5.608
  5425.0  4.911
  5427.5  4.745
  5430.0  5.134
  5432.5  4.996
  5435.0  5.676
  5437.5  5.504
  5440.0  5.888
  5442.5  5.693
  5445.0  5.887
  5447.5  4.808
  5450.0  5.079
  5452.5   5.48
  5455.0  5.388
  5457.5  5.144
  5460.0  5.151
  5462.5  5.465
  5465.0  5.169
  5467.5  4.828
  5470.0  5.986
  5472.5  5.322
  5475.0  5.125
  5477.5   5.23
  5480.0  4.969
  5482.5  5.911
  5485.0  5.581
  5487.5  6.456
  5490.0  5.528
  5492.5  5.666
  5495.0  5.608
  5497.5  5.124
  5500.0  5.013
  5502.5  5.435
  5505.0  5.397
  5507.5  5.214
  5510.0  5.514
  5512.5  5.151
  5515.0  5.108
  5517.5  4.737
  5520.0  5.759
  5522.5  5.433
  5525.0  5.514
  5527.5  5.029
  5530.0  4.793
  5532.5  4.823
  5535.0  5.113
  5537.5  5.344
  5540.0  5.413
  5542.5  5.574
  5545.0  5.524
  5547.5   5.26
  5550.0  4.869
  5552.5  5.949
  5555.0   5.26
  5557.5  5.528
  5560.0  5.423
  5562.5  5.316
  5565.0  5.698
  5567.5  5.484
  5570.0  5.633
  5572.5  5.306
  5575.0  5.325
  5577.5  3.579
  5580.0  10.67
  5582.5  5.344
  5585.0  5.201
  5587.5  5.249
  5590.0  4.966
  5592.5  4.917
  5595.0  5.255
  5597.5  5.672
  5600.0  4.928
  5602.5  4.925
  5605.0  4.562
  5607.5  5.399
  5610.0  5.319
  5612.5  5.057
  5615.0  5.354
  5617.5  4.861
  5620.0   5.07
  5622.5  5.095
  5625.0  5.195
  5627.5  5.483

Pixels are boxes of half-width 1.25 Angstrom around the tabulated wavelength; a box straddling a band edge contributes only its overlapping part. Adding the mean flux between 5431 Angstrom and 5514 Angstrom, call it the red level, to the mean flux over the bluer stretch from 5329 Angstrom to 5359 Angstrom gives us 10.8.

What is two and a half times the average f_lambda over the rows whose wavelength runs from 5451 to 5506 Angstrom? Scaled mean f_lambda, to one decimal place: 13.5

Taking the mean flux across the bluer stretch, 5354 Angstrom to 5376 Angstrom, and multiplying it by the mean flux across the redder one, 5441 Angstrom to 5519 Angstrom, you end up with 29.6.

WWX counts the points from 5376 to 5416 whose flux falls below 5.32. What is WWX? 8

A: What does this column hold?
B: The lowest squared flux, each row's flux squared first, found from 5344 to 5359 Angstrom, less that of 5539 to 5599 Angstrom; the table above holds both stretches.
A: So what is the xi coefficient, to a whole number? 16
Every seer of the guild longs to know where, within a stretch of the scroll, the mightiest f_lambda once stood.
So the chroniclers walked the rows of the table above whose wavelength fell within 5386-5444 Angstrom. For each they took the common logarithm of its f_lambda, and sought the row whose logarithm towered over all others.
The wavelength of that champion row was 5440.0 Angstrom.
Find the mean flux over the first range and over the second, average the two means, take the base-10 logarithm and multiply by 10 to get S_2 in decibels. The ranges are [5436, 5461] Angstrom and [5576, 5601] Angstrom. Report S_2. 7.40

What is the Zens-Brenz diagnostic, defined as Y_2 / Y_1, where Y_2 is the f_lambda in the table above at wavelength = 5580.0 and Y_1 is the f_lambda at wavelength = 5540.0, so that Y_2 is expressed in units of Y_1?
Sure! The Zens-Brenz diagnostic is 1.97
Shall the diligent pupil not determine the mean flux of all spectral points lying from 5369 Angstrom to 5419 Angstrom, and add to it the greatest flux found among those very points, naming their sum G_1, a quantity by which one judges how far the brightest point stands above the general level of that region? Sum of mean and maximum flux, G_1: 11.4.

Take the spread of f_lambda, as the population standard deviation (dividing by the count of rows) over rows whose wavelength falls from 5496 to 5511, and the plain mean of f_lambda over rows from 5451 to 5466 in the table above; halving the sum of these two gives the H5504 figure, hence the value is 2.74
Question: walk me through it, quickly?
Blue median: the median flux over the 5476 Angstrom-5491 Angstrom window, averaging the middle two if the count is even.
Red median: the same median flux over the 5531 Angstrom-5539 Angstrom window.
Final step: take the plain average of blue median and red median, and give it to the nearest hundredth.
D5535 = 5.33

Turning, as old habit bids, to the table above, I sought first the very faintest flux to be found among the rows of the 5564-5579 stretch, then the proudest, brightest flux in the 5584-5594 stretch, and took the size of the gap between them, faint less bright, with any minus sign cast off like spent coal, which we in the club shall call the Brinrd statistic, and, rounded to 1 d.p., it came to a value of 1.7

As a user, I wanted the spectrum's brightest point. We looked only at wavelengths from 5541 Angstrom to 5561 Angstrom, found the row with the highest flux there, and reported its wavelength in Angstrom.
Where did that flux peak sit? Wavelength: 5552.5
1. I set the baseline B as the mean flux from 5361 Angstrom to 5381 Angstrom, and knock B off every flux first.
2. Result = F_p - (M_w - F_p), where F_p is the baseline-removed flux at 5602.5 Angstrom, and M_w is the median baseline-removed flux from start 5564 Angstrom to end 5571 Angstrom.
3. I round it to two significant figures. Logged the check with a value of -1.3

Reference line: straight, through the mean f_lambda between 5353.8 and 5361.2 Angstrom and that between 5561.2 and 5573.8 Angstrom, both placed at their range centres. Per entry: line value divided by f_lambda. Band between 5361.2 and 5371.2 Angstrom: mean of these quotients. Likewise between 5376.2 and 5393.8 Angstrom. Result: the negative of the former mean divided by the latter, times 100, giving -101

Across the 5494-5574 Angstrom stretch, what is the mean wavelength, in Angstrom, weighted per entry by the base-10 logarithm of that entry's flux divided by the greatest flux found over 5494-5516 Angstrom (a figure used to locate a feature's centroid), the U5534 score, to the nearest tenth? 5527.8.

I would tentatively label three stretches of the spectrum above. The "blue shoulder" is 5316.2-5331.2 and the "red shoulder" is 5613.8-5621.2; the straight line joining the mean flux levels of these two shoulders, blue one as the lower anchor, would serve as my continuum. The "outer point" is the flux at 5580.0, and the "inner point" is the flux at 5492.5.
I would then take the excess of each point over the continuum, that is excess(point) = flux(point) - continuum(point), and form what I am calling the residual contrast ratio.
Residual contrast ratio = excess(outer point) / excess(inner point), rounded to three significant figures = 12.6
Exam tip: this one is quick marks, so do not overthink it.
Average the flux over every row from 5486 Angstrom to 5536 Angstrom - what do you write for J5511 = 5.32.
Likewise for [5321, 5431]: 5.36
